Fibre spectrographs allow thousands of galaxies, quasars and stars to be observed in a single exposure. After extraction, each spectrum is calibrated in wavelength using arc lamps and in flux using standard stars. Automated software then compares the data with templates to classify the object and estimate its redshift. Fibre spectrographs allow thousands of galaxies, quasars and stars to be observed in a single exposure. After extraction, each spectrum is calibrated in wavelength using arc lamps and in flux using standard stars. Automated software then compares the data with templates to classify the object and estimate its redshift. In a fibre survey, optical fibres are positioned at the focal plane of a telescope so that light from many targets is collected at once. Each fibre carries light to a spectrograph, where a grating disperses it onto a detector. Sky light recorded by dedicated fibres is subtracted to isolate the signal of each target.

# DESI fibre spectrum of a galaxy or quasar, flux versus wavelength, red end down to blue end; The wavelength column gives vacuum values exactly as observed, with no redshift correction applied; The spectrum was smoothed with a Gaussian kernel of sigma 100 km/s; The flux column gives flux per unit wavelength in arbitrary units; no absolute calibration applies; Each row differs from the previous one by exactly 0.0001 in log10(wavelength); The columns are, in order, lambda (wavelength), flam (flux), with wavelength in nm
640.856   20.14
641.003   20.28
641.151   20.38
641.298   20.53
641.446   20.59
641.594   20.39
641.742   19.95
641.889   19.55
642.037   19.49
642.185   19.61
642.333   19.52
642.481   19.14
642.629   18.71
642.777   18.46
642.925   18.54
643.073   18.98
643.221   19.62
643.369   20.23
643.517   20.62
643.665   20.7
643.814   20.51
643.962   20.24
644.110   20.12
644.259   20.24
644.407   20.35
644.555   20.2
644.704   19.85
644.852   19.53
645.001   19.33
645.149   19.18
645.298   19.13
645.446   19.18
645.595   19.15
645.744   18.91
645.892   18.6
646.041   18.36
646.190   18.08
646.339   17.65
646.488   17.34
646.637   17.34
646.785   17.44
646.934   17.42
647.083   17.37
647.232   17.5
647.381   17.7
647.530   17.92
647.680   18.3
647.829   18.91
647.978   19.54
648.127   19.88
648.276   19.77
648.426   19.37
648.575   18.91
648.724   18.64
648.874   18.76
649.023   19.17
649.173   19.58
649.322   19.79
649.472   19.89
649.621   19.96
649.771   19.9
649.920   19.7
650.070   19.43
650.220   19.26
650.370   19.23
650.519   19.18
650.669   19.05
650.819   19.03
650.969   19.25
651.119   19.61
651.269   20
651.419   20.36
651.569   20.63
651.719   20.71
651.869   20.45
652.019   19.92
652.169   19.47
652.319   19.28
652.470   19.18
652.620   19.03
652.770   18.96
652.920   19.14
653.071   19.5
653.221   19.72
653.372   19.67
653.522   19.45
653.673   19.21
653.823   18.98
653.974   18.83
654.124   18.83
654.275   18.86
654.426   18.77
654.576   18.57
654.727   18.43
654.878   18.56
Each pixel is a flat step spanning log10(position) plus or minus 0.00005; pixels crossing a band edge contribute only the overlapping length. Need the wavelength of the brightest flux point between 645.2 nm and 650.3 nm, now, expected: 649.621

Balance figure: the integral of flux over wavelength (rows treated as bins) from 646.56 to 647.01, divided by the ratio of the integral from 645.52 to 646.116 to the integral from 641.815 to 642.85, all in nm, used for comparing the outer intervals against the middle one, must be 14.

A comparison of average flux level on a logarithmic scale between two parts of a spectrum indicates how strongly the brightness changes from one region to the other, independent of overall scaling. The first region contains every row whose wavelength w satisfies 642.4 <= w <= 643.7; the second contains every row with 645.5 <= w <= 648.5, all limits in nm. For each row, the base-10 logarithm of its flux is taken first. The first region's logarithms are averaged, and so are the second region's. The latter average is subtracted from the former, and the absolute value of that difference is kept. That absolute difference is 0.026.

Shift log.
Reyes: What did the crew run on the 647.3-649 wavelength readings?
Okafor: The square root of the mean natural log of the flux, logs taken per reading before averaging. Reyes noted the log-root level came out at 1.71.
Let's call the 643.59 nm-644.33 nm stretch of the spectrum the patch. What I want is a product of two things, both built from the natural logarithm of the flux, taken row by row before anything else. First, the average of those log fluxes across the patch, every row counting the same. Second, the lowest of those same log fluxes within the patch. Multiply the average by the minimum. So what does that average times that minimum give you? 9.0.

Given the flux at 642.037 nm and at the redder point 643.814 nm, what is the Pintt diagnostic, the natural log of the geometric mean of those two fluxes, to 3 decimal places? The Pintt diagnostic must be 2.995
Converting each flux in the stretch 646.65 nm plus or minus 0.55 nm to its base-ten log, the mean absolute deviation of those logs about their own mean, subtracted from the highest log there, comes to 1.25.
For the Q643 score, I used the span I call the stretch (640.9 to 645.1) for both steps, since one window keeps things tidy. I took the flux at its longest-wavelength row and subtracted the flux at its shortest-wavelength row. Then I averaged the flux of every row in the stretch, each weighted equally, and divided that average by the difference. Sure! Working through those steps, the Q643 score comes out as -21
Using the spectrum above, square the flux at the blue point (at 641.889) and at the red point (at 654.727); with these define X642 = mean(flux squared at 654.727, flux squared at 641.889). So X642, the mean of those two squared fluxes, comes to 361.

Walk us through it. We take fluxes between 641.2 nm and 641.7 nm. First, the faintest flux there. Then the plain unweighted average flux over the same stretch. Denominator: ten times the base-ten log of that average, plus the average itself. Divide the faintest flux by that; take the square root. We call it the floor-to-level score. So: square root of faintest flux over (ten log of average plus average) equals 0.779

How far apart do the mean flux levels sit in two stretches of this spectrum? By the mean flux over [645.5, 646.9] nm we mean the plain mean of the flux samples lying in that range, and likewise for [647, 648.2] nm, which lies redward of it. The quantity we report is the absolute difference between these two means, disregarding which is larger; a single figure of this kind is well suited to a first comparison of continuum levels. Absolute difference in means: 0.29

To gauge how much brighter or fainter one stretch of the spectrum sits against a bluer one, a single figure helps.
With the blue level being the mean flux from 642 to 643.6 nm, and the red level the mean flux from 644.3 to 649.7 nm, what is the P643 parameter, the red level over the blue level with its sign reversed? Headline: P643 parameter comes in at -0.97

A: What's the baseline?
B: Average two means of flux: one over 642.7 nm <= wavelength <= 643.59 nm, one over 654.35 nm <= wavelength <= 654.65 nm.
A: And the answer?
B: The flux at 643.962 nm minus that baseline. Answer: 1.2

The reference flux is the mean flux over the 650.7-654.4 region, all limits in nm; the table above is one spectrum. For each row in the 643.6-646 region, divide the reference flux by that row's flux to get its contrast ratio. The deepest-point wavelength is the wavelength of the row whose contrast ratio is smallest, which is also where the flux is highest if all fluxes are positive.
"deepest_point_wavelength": 643.665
